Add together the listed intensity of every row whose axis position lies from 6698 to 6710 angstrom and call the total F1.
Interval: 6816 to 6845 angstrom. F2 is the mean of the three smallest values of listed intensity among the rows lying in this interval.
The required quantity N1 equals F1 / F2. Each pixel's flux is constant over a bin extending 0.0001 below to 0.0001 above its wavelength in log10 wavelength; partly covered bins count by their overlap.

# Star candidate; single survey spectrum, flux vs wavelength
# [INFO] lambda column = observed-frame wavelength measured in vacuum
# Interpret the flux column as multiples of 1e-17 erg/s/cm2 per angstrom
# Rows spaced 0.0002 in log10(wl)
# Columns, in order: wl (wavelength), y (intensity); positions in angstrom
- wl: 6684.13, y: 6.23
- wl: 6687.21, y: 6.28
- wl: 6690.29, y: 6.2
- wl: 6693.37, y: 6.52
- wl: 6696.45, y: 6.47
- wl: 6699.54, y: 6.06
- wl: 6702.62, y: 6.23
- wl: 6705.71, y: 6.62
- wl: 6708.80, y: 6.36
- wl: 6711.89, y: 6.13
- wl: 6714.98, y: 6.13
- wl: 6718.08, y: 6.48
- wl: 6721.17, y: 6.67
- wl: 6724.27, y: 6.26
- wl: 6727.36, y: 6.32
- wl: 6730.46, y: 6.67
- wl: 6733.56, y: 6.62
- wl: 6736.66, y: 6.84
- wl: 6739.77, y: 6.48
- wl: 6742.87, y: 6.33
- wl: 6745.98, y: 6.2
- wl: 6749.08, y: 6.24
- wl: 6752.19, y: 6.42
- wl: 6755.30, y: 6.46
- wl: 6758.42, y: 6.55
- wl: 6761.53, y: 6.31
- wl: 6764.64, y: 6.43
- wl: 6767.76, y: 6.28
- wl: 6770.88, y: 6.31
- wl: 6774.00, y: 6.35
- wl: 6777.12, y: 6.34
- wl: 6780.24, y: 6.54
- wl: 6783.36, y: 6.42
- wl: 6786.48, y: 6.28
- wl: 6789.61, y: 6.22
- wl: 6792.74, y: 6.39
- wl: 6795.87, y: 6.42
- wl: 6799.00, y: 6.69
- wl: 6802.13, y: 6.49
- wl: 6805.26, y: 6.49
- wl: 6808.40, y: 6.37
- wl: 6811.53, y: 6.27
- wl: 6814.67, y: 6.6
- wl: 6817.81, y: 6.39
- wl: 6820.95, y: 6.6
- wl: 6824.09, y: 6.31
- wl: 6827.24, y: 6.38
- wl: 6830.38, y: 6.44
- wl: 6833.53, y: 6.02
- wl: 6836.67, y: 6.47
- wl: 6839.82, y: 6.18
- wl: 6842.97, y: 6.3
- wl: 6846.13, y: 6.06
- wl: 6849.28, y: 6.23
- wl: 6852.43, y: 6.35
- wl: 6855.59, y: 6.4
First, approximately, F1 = 25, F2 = 6.17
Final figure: 4.1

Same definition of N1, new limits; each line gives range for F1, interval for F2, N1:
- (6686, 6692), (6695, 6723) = 2.0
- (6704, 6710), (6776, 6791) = 2.1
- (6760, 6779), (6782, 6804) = 6.0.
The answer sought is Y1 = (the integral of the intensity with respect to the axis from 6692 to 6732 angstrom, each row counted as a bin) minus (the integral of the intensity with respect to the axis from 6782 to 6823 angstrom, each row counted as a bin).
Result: -9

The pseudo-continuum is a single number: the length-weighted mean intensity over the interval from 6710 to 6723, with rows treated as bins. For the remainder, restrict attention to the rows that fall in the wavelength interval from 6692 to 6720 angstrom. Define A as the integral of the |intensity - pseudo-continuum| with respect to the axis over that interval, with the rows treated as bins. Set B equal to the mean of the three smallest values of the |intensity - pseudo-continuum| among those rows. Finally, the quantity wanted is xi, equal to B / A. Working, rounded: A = 4.9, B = 0.08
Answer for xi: 0.017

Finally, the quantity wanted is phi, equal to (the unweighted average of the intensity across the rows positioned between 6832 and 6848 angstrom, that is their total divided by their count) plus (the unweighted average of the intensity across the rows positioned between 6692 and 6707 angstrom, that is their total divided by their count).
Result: 12.6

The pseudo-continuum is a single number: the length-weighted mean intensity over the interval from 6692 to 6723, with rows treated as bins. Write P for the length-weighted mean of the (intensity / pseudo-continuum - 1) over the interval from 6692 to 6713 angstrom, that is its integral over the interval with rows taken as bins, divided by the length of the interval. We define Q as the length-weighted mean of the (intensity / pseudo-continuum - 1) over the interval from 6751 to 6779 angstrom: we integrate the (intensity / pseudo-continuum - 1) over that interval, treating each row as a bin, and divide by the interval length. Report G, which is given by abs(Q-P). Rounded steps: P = -0.003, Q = 0.003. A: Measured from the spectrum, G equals 0.006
